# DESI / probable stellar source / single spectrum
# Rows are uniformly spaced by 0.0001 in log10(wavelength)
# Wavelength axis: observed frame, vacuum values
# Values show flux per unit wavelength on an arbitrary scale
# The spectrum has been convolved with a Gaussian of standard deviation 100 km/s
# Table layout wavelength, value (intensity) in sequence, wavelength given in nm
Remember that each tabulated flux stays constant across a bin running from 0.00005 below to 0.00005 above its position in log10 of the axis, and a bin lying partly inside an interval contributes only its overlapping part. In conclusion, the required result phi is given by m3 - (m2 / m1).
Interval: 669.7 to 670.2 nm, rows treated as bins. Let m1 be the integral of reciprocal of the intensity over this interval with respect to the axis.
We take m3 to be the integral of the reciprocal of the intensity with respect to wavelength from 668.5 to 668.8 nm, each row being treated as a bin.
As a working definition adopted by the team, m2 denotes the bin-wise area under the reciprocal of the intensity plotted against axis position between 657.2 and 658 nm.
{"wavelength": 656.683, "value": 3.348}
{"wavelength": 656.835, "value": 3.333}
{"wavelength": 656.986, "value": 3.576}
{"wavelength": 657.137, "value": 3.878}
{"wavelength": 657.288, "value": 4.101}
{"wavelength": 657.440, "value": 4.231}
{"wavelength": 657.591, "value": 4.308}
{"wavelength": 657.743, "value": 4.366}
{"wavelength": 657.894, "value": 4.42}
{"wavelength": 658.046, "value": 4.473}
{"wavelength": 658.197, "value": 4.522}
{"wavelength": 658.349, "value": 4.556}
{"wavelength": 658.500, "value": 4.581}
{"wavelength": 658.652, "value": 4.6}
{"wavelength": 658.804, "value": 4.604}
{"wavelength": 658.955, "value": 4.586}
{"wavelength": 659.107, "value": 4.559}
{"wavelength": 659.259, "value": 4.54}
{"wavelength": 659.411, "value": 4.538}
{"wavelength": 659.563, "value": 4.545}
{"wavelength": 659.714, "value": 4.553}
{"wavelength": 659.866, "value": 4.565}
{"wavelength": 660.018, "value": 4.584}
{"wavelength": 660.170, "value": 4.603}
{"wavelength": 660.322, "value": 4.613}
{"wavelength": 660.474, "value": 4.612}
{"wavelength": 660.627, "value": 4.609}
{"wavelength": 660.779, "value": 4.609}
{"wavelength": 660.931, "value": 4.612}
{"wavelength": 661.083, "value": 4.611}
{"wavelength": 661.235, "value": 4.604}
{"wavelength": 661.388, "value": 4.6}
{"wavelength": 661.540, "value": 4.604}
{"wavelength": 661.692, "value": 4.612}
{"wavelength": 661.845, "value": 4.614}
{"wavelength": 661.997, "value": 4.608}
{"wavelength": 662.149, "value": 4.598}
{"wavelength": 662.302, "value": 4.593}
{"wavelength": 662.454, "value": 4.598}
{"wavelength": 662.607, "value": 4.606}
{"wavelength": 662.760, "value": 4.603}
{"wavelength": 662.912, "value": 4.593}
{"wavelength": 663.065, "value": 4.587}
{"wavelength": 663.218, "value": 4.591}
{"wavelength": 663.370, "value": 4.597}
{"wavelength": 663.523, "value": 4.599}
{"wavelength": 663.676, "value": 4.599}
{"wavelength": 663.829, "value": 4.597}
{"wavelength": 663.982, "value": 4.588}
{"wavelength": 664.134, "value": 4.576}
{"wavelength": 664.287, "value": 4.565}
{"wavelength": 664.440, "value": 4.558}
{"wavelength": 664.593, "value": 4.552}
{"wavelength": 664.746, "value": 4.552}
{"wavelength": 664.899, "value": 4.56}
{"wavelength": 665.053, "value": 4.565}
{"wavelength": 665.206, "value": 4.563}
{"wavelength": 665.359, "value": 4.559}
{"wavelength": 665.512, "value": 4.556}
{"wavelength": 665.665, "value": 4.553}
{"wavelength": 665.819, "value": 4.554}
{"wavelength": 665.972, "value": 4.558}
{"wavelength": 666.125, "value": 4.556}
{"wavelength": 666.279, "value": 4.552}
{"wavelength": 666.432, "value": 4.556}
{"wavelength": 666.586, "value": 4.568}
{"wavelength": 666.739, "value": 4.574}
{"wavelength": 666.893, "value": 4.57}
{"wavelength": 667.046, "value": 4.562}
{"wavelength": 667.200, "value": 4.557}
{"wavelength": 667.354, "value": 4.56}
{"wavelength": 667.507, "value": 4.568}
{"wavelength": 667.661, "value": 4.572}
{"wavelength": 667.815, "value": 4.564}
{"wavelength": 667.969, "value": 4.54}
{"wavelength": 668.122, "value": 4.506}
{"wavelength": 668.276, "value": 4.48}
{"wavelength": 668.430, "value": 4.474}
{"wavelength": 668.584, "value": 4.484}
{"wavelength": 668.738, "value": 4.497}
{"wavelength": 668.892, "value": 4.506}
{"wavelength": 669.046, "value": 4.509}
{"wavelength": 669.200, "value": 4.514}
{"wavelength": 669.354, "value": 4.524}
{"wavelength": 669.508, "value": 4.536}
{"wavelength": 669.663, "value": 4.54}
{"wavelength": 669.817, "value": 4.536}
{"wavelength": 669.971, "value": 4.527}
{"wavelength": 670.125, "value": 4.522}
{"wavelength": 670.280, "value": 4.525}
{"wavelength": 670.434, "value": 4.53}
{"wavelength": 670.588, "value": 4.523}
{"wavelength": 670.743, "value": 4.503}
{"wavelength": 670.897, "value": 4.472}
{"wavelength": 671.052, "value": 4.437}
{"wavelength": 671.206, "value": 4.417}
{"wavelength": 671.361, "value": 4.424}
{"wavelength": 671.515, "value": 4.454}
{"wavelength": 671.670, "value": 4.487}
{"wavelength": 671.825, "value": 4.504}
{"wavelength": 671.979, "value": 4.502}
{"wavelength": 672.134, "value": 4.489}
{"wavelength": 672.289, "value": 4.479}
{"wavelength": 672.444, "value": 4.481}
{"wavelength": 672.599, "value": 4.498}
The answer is -1.6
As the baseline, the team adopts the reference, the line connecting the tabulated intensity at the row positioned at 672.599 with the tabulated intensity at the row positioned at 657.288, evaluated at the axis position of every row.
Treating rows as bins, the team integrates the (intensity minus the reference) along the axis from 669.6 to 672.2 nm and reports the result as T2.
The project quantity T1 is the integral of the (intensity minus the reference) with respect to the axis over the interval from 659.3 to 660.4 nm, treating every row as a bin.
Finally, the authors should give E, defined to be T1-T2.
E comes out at 0.34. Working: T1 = 0.4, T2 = 0.1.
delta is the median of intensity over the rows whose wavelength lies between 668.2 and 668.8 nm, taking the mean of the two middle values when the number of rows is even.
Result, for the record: 4.48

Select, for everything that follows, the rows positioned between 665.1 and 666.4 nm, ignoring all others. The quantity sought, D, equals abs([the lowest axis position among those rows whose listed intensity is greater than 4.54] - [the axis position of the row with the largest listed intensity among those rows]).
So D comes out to 0.00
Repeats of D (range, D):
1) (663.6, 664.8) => 0.00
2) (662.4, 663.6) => 0.15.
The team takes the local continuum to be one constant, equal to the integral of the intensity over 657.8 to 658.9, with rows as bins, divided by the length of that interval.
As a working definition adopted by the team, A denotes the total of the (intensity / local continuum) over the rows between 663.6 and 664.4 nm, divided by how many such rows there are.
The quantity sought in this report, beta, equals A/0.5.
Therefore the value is 2.021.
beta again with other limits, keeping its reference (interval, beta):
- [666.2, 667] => 2.012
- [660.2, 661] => 2.032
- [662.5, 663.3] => 2.026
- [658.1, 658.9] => 2.015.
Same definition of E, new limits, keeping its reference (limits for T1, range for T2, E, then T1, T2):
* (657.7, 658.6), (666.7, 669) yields -0.03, 0.3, 0.4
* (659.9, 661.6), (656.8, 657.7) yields 0.84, 0.7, -0.1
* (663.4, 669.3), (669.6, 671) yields 1.16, 1.3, 0.1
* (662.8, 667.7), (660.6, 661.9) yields 0.76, 1.3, 0.5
